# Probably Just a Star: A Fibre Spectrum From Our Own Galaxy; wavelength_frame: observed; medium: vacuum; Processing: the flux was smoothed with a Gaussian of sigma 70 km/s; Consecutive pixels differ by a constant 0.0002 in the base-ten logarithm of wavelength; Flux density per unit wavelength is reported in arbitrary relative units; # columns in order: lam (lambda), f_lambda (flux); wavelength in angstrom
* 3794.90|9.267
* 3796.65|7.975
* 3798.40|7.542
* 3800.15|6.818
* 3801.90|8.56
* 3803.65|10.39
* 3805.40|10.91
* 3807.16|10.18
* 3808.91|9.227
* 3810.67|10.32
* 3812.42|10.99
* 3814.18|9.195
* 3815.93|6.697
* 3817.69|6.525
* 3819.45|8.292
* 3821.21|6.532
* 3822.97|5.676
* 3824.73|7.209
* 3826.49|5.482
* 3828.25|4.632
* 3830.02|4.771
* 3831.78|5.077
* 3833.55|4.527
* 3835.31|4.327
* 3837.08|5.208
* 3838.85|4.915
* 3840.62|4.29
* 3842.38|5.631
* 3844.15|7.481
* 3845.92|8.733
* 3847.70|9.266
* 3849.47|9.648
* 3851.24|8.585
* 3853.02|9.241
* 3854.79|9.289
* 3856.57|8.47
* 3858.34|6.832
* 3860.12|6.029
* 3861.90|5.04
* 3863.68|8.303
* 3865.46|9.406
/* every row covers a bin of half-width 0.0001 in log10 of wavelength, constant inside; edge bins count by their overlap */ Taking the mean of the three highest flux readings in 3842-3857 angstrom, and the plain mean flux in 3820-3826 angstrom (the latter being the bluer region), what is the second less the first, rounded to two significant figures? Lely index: -2.9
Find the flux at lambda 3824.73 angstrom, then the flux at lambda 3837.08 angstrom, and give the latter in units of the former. 0.7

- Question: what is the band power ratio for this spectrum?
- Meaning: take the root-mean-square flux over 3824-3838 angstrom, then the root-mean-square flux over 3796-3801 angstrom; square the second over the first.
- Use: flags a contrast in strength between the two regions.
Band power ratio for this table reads 2.0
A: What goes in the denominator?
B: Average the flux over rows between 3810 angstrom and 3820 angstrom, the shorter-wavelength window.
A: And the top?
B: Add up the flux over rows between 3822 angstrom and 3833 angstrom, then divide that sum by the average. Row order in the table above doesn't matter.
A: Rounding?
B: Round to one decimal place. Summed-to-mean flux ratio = 3.8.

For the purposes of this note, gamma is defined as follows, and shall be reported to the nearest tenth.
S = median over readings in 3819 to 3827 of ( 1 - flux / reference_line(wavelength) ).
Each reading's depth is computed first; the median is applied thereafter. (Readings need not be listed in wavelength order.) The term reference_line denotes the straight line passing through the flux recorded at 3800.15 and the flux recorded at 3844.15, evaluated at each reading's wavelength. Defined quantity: 0.1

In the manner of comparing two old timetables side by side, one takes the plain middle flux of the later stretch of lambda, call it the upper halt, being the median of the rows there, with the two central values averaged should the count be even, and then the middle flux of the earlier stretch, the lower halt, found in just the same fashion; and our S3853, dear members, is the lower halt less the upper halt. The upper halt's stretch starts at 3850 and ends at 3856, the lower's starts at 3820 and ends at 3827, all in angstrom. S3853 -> -3.1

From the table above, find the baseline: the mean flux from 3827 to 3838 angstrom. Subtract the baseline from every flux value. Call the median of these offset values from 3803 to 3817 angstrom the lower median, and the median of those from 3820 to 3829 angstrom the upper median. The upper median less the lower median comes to -4.6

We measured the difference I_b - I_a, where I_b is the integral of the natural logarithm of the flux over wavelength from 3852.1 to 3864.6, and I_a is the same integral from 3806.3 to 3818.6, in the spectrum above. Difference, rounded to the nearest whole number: -2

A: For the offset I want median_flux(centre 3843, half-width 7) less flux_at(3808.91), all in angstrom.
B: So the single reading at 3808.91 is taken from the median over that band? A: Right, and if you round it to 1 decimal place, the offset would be -2.7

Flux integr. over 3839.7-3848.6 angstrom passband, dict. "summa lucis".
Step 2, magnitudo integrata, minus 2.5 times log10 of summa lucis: -4.5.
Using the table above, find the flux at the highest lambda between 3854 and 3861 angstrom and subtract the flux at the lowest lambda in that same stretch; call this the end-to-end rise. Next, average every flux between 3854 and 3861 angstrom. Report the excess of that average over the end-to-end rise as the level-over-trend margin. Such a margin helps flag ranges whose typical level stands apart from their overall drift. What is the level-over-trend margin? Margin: 10.9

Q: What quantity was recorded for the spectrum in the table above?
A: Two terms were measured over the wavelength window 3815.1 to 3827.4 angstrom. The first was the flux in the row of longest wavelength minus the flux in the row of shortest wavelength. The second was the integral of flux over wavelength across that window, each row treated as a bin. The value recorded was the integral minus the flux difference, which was 83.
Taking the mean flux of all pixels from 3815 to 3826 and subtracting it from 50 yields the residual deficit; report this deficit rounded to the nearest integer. 43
